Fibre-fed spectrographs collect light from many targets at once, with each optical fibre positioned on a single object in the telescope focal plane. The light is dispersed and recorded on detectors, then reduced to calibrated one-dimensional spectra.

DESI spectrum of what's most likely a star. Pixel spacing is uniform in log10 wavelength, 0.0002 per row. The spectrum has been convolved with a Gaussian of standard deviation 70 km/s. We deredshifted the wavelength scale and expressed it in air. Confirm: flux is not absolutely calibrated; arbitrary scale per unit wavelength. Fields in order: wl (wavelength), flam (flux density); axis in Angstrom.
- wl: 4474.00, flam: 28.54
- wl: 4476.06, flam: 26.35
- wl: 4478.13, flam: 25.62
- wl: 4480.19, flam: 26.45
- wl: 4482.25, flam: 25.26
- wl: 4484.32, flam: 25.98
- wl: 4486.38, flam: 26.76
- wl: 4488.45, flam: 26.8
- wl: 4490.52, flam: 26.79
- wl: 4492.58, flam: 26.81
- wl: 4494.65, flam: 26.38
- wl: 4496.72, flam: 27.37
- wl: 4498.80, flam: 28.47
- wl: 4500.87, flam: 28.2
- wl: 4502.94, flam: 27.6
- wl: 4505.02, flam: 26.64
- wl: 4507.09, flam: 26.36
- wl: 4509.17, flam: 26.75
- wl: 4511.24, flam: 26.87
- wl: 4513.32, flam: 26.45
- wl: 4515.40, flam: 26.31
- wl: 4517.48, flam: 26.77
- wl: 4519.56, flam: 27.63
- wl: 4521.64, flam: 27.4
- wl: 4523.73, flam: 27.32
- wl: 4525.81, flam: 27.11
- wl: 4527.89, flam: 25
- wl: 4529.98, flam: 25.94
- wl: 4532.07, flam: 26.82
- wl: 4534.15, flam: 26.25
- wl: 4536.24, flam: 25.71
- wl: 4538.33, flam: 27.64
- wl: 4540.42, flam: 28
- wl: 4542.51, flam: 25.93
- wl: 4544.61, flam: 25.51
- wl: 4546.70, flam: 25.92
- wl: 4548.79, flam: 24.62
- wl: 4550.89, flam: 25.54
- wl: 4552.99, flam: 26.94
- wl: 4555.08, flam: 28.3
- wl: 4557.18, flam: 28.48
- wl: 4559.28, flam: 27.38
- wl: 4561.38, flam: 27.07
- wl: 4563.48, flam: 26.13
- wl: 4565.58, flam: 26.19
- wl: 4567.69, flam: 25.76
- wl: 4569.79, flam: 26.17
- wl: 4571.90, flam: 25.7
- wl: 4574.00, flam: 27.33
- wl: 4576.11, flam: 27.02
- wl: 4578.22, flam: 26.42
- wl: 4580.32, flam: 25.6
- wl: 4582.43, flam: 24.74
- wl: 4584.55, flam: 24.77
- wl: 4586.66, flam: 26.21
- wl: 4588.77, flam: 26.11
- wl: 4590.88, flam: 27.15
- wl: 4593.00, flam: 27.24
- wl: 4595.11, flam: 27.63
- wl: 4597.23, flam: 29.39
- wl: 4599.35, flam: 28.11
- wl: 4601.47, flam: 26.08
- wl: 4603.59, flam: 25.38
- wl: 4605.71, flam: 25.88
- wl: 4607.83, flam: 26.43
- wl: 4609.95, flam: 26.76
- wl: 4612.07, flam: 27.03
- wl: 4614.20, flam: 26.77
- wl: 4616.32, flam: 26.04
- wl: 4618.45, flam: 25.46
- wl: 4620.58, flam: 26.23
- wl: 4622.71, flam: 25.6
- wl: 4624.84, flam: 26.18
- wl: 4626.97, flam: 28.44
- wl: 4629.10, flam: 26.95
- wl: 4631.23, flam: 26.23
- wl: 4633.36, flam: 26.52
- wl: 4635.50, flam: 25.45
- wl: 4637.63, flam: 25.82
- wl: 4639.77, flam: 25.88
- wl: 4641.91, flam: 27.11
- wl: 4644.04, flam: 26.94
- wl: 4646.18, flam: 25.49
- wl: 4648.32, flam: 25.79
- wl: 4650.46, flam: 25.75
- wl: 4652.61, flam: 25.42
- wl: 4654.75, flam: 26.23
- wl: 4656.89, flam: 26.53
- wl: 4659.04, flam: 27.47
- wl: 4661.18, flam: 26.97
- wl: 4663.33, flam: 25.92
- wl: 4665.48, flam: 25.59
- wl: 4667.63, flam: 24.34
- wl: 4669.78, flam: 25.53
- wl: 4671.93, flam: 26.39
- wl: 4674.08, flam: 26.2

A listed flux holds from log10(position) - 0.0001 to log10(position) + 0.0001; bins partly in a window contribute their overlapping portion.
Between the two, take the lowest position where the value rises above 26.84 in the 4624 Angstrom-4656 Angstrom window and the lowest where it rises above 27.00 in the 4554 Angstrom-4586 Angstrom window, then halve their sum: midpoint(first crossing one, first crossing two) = 4591.0 Angstrom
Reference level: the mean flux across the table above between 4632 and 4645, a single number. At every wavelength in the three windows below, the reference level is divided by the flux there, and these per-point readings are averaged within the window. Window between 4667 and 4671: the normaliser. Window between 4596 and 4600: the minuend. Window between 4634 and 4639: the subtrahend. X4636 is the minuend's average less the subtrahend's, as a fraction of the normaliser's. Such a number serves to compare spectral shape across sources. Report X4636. -0.10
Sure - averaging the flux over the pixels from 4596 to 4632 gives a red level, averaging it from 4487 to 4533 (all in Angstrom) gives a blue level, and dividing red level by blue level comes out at 0.99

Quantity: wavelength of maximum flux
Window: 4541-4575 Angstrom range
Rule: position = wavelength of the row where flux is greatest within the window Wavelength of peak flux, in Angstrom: 4557.18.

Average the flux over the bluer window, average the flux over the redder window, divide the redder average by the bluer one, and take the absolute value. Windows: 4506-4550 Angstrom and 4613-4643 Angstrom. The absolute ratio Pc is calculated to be 0.994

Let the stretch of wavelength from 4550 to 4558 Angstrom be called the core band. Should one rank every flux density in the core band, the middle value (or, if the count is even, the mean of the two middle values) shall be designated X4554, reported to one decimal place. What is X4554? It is 27.6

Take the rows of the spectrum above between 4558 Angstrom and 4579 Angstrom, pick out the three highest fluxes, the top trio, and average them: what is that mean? 27.3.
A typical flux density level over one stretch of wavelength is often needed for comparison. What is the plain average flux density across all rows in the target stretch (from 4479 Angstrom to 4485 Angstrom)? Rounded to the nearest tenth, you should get 25.9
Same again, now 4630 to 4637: 26.1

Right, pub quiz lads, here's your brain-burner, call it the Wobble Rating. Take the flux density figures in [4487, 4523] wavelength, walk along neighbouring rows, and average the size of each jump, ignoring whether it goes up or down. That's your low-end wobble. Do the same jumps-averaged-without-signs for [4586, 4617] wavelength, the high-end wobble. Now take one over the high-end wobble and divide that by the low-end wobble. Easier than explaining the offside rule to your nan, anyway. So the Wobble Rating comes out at 3.07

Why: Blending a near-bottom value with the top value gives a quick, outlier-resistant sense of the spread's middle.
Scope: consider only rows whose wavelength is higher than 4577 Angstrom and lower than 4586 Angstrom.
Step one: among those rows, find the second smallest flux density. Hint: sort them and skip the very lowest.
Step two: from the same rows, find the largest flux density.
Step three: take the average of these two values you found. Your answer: 25.6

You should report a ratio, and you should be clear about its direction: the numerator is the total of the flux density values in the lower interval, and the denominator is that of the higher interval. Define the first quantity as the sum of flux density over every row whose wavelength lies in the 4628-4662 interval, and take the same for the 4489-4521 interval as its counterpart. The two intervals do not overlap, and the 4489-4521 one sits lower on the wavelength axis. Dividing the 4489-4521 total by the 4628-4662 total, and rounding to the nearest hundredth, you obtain 0.96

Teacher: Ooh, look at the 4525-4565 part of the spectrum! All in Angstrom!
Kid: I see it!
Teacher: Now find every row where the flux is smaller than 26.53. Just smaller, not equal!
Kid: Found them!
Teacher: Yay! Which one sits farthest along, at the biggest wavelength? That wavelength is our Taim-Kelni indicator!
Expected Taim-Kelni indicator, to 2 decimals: 4563.48 Angstrom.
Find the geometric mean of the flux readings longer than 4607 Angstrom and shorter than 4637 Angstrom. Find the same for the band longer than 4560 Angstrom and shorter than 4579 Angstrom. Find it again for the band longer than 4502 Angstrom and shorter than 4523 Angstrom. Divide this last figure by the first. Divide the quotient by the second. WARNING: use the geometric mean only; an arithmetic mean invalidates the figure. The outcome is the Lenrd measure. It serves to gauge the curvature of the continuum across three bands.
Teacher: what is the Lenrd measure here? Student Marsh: 0.0385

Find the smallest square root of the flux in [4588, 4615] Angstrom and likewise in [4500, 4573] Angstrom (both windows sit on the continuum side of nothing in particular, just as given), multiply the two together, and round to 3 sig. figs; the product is 25.0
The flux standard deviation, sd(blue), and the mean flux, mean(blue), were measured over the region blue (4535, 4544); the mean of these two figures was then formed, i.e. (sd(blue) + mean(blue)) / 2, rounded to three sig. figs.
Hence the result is 13.9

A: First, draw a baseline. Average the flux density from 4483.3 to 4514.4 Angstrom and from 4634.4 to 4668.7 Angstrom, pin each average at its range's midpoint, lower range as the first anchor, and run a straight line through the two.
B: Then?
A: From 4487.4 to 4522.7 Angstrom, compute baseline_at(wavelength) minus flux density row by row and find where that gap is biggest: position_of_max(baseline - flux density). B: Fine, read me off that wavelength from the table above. 4494.65 Angstrom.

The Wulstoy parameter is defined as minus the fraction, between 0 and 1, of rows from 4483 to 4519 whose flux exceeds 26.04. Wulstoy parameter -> -0.94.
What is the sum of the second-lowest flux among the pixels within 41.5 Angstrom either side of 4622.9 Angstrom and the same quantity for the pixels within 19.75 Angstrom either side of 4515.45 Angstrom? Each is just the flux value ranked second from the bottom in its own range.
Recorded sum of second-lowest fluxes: 50.7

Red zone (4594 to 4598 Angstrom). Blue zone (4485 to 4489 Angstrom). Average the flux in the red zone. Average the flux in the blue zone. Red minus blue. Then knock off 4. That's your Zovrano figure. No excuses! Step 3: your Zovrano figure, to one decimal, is -2.3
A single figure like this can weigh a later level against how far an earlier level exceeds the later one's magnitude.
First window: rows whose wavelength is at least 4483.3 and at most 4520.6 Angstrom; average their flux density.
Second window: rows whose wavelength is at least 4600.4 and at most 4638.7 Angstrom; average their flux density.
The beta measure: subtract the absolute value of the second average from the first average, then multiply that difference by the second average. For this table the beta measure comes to 17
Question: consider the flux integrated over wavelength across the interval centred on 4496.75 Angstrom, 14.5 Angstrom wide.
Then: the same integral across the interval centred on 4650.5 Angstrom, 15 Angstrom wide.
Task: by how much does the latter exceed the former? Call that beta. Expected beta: -6.7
